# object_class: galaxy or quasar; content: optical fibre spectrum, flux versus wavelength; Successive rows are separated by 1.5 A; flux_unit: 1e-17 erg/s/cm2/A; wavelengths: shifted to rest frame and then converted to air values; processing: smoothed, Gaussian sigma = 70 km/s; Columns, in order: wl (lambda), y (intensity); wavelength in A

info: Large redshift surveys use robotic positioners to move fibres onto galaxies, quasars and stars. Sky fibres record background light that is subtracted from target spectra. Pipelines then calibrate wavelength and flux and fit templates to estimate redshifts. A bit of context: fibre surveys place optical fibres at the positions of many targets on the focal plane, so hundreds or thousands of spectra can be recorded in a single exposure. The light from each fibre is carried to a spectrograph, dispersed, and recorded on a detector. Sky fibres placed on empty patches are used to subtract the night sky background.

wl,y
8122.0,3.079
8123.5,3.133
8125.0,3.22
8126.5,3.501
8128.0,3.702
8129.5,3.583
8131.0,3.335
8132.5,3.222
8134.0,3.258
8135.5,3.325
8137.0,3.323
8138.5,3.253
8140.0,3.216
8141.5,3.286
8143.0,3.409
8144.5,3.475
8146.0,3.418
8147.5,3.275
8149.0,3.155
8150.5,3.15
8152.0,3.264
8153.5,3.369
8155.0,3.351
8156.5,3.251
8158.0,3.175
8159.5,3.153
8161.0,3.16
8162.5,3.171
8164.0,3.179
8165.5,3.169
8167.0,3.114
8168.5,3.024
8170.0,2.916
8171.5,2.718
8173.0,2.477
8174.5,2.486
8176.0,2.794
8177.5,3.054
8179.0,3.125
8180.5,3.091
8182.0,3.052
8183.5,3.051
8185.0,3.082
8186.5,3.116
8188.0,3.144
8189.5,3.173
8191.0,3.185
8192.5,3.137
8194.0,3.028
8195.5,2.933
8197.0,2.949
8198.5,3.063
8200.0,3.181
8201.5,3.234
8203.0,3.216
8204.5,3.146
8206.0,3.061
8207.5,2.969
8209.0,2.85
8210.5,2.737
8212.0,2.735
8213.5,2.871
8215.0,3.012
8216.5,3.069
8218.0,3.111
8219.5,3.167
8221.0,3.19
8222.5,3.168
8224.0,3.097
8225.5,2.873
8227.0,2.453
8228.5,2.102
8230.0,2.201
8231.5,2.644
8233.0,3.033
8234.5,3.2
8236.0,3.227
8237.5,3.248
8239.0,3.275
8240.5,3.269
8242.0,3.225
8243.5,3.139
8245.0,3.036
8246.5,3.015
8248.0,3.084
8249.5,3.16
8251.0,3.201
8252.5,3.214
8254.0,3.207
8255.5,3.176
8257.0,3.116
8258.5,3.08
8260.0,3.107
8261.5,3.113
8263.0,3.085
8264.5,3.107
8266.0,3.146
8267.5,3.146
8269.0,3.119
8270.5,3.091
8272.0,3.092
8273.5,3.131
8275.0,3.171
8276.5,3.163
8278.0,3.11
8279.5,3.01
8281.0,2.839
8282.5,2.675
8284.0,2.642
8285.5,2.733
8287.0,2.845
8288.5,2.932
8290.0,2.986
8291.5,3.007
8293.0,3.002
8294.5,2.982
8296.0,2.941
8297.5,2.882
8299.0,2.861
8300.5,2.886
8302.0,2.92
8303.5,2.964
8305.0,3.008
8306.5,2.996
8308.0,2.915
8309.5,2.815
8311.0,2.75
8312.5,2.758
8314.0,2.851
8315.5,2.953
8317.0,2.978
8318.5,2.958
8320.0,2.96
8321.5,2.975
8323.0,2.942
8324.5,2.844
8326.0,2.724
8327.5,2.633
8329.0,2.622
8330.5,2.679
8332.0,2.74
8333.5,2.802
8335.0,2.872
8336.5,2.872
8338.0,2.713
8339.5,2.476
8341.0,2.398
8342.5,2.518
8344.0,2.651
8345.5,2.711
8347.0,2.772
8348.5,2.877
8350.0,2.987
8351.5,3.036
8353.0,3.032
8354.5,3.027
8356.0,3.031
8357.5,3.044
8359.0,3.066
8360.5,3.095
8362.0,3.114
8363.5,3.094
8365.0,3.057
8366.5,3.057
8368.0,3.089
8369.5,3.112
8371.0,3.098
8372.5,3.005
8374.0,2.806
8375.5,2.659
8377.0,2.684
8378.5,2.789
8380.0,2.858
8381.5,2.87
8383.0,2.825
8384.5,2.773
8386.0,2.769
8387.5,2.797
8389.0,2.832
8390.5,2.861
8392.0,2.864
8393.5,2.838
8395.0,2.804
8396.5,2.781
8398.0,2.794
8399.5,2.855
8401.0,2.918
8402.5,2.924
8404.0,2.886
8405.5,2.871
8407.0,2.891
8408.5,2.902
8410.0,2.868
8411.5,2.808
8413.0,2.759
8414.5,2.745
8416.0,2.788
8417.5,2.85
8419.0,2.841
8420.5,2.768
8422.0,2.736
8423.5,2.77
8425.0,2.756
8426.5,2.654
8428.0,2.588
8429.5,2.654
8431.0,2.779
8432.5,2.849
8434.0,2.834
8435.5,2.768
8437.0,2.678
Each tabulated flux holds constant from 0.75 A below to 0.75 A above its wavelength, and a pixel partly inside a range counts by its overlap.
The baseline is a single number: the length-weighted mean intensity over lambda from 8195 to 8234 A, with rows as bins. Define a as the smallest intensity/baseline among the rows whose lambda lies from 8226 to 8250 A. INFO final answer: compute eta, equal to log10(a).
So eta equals -0.14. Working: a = 0.72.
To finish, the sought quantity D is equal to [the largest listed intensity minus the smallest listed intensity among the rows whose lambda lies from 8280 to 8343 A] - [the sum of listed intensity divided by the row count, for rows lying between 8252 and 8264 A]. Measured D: -2.53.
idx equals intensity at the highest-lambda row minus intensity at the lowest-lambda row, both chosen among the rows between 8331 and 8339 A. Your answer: -0.03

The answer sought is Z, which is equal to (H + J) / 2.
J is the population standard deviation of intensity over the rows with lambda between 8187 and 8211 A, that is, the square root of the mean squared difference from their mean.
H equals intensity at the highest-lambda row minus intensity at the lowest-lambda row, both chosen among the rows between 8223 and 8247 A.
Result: 0.03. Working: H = -0.1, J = 0.138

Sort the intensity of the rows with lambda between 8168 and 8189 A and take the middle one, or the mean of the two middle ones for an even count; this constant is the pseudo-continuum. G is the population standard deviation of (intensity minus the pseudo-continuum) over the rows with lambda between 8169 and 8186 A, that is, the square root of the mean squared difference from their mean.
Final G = 0.231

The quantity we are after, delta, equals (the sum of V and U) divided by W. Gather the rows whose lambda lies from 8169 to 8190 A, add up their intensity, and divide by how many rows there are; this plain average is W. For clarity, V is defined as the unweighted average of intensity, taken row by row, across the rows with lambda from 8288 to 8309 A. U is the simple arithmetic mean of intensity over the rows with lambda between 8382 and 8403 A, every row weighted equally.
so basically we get 1.96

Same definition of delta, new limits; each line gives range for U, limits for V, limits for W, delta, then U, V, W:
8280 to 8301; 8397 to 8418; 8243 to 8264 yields 1.83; 2.87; 2.85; 3.1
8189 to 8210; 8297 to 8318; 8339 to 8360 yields 2.11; 3.08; 2.90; 2.8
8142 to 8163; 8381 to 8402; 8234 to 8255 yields 1.92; 3.27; 2.83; 3.2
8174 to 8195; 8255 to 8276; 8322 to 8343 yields 2.28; 3.04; 3.12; 2.7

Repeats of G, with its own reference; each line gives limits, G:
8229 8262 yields 0.233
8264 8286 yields 0.182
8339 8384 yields 0.204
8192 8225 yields 0.143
